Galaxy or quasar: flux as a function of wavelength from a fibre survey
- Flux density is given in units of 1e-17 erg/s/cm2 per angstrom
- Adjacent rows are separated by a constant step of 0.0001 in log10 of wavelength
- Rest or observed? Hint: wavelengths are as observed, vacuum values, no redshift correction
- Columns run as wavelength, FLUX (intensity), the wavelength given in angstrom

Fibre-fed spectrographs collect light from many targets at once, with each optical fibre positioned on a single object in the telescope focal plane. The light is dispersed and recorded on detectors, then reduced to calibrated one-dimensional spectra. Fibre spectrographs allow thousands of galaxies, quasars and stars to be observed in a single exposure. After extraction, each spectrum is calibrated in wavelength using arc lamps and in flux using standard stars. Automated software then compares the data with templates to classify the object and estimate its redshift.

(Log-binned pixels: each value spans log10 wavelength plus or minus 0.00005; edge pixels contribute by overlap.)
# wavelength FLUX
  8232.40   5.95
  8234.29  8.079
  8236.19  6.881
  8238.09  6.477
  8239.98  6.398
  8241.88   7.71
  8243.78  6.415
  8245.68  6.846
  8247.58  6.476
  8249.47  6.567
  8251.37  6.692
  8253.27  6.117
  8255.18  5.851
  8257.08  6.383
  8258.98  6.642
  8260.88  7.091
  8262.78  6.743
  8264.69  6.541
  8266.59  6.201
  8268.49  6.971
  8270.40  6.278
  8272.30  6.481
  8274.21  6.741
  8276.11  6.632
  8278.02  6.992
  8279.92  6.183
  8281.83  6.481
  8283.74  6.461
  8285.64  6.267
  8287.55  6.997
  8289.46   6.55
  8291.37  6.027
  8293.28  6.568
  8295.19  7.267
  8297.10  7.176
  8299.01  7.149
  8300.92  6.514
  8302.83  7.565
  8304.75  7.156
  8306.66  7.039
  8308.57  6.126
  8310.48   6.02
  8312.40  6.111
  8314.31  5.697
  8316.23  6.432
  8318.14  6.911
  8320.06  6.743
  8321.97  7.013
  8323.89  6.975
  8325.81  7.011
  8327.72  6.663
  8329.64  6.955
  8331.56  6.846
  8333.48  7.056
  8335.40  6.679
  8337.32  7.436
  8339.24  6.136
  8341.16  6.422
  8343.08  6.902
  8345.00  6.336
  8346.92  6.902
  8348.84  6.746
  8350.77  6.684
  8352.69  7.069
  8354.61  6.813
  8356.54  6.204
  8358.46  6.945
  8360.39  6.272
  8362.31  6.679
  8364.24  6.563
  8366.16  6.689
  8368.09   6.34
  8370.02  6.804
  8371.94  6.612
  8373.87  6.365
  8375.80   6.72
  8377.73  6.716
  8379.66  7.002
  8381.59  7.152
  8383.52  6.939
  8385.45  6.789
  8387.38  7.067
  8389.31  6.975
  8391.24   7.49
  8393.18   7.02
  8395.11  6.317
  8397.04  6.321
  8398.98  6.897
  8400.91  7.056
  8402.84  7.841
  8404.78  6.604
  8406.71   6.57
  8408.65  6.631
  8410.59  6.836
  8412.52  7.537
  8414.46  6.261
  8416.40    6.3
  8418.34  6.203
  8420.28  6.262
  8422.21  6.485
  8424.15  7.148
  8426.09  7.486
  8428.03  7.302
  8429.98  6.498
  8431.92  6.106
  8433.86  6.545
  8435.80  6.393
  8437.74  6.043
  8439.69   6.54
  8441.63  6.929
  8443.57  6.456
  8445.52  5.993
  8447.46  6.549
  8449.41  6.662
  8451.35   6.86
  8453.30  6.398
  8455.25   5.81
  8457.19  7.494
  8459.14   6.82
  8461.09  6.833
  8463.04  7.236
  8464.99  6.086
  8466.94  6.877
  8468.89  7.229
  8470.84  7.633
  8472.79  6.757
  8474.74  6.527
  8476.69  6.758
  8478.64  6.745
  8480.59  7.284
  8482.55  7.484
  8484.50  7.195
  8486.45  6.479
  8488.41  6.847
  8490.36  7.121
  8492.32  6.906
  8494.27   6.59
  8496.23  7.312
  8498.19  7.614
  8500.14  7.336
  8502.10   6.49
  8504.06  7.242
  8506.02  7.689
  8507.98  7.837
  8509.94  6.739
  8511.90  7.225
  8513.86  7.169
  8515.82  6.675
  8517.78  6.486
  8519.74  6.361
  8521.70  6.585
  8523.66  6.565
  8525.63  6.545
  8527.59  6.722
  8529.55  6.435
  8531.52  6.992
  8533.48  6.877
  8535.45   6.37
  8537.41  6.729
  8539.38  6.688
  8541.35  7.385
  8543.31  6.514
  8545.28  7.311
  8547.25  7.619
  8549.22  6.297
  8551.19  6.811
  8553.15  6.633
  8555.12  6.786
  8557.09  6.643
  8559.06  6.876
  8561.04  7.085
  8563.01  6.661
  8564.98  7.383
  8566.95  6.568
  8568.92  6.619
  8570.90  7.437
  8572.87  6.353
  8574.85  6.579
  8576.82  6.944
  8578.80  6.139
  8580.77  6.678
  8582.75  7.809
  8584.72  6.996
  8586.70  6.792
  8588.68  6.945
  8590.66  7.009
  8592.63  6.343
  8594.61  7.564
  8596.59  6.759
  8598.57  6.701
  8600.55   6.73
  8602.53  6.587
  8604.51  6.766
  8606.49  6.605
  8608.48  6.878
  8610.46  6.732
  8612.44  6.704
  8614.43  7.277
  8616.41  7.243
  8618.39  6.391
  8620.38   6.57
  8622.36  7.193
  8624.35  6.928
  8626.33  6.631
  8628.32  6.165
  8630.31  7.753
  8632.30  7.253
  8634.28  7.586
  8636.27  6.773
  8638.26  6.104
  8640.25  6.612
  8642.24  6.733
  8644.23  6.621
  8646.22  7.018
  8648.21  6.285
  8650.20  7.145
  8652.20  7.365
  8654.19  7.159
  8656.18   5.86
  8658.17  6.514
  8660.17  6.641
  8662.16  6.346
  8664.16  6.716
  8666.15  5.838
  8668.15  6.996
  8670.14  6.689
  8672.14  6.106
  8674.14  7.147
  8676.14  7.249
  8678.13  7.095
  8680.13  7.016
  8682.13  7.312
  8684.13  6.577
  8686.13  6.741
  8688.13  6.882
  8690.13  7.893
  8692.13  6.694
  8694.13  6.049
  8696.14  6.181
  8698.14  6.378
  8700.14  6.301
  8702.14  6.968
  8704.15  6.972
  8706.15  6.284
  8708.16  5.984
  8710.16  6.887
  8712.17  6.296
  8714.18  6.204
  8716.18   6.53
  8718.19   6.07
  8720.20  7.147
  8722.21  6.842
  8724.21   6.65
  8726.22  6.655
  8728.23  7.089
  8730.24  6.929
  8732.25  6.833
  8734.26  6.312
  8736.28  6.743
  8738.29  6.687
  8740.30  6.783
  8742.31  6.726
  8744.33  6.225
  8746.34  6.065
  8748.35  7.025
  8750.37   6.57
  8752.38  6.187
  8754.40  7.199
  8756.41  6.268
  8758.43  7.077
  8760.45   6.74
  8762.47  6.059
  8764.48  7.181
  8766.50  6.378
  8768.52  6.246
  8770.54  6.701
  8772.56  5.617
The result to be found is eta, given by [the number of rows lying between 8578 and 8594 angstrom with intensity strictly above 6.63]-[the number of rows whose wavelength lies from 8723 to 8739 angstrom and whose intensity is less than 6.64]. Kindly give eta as 5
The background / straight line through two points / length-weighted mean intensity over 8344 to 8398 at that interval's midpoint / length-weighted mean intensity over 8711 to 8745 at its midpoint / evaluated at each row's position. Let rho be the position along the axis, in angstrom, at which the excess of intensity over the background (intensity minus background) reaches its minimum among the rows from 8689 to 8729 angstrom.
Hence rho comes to 8708.16 angstrom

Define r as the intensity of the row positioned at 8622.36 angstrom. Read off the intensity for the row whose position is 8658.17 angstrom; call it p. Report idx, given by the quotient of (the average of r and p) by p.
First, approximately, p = 6.514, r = 7.193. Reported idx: 1.05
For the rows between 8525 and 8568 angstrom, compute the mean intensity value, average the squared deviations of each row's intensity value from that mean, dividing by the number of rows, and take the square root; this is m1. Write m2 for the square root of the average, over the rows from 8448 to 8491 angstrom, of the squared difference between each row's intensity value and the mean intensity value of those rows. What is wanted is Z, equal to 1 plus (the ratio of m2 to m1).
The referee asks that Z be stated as 2.28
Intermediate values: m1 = 0.34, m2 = 0.44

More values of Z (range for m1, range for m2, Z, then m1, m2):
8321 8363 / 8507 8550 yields 2.32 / 0.32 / 0.42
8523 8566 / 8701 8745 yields 1.96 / 0.34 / 0.33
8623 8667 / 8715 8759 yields 1.68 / 0.51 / 0.34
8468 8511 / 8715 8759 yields 1.84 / 0.41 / 0.34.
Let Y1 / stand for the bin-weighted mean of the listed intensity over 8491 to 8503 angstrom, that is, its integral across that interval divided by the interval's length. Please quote 7.0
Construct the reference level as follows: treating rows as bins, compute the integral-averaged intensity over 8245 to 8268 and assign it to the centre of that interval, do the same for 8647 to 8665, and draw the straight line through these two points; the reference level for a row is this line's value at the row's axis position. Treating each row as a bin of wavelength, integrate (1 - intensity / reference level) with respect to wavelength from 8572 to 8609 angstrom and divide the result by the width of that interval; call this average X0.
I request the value -0.023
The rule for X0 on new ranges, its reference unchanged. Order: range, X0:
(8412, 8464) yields -0.006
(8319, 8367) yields -0.030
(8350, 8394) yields -0.033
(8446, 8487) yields -0.036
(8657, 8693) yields -0.018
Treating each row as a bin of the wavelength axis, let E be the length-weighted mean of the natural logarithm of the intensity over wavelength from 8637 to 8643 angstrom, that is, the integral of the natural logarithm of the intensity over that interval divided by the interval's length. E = 1.87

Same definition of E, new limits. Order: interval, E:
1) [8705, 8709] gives 1.82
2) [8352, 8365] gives 1.89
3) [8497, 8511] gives 1.98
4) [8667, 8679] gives 1.92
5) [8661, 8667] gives 1.84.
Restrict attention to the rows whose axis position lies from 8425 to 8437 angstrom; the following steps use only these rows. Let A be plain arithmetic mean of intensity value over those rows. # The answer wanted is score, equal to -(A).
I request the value -6.72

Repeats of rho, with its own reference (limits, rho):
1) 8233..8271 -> 8255.18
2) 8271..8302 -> 8291.37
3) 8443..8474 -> 8455.25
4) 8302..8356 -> 8314.31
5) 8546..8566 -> 8549.22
